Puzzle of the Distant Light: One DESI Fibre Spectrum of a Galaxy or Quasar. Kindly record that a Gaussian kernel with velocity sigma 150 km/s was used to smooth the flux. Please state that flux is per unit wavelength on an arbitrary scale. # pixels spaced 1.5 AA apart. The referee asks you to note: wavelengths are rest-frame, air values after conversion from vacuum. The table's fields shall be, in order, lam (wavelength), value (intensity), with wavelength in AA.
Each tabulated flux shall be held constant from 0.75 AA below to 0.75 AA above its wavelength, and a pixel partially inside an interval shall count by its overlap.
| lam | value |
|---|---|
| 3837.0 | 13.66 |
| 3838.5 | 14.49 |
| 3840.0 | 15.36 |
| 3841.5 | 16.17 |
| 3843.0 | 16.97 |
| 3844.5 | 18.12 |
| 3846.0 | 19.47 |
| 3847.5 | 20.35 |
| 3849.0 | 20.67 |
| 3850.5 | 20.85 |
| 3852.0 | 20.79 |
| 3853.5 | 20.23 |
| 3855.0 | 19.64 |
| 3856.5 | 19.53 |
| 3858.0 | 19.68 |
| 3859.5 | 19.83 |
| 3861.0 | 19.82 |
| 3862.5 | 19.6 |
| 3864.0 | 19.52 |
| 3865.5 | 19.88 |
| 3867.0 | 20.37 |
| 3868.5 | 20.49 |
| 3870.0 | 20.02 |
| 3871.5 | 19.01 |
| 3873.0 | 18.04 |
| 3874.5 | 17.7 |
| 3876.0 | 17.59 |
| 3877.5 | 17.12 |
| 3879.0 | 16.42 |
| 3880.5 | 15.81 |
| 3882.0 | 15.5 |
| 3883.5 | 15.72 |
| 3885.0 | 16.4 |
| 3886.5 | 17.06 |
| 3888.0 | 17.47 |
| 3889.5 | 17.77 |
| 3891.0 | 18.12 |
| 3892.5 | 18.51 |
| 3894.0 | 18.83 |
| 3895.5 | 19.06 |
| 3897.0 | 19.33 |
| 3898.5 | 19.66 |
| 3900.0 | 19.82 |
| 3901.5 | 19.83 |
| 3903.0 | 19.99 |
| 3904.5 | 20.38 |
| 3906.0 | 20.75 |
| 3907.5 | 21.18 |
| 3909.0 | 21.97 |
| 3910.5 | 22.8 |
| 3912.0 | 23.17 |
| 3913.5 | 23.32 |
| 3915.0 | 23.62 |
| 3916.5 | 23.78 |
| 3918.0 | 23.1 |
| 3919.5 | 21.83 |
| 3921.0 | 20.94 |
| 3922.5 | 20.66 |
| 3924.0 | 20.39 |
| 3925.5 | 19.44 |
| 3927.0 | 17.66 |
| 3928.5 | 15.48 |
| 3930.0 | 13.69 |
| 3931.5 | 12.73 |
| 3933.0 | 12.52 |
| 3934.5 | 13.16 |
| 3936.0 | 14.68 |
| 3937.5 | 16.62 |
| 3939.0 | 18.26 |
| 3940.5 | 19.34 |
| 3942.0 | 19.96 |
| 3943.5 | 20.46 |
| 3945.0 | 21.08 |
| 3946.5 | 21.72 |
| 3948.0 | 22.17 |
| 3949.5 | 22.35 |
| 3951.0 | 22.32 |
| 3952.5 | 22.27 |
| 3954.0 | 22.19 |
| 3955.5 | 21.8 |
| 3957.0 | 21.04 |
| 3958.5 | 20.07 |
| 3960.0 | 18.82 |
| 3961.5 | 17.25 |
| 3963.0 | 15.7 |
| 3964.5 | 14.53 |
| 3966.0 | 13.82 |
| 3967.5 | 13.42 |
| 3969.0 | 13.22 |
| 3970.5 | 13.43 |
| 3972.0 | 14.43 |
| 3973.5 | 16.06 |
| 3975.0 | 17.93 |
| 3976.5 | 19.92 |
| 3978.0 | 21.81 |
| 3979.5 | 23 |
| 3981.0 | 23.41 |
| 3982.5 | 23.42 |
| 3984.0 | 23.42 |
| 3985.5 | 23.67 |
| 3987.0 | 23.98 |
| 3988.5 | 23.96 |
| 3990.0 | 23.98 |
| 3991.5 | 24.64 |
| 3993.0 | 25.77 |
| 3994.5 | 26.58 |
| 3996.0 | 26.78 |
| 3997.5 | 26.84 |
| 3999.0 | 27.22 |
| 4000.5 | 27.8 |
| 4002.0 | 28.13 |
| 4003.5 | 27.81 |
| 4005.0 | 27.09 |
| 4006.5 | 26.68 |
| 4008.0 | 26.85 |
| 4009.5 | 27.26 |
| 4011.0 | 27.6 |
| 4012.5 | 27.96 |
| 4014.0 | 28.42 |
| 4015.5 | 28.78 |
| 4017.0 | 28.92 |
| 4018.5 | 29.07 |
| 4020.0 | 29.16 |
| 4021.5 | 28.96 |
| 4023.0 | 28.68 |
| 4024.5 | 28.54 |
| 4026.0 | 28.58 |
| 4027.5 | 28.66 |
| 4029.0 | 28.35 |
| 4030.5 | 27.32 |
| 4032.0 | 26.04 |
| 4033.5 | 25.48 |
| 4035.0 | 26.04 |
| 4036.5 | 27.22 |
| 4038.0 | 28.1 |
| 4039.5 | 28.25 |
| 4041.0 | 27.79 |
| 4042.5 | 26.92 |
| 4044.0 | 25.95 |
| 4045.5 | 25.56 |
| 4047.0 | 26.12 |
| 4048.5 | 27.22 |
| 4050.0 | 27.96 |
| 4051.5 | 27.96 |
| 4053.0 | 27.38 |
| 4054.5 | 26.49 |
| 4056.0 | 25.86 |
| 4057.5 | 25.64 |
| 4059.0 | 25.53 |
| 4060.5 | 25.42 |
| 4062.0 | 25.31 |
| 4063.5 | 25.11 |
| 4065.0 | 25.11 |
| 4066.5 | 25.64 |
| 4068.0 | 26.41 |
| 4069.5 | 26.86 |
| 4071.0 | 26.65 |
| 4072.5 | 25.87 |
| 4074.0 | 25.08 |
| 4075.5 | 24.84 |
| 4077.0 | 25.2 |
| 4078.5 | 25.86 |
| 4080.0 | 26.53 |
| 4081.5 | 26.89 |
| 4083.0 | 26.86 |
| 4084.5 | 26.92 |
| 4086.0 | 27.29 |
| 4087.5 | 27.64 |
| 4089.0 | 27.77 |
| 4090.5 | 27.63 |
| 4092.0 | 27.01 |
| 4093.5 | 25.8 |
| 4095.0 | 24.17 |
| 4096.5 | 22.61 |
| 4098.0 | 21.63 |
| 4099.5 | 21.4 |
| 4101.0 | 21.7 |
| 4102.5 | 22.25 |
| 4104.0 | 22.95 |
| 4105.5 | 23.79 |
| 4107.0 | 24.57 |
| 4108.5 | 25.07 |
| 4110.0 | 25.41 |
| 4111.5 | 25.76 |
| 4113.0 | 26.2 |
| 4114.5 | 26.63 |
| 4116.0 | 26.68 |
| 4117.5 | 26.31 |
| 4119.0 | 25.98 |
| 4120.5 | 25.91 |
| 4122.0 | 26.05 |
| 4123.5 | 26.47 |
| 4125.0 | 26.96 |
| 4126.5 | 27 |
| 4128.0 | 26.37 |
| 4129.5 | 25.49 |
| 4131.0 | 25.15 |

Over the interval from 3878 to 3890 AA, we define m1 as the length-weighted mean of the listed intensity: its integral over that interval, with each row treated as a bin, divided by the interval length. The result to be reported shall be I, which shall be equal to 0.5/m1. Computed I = 0.030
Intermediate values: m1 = 17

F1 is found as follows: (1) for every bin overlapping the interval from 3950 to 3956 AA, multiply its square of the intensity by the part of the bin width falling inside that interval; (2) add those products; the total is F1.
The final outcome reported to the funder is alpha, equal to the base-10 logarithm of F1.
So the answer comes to 3.47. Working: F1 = 2949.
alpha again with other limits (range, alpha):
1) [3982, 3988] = 3.53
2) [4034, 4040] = 3.65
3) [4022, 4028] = 3.69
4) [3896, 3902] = 3.36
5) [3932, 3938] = 3.08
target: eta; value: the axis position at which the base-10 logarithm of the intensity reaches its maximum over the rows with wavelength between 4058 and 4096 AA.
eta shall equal 4089.0 AA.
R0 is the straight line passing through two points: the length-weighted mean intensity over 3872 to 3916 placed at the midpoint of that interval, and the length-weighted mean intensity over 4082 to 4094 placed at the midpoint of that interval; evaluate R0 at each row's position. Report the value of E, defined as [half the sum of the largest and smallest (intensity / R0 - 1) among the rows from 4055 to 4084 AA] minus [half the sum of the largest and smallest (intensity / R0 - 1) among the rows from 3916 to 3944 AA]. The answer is 0.08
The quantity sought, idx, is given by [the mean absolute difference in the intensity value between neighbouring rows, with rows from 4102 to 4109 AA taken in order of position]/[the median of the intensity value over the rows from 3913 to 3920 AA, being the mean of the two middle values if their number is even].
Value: 0.030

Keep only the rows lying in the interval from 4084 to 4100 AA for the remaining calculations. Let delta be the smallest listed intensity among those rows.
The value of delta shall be 21.4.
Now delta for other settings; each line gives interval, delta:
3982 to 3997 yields 23.42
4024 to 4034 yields 25.48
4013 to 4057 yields 25.48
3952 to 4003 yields 13.22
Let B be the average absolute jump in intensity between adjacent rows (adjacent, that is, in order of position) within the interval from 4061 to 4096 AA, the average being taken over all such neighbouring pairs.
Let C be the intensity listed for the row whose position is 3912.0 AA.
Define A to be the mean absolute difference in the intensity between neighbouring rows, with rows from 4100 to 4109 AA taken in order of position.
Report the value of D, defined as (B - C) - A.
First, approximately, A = 0.67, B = 0.48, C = 23.17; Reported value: -23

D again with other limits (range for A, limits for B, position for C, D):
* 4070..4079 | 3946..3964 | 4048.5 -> -27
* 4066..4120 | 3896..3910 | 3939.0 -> -18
